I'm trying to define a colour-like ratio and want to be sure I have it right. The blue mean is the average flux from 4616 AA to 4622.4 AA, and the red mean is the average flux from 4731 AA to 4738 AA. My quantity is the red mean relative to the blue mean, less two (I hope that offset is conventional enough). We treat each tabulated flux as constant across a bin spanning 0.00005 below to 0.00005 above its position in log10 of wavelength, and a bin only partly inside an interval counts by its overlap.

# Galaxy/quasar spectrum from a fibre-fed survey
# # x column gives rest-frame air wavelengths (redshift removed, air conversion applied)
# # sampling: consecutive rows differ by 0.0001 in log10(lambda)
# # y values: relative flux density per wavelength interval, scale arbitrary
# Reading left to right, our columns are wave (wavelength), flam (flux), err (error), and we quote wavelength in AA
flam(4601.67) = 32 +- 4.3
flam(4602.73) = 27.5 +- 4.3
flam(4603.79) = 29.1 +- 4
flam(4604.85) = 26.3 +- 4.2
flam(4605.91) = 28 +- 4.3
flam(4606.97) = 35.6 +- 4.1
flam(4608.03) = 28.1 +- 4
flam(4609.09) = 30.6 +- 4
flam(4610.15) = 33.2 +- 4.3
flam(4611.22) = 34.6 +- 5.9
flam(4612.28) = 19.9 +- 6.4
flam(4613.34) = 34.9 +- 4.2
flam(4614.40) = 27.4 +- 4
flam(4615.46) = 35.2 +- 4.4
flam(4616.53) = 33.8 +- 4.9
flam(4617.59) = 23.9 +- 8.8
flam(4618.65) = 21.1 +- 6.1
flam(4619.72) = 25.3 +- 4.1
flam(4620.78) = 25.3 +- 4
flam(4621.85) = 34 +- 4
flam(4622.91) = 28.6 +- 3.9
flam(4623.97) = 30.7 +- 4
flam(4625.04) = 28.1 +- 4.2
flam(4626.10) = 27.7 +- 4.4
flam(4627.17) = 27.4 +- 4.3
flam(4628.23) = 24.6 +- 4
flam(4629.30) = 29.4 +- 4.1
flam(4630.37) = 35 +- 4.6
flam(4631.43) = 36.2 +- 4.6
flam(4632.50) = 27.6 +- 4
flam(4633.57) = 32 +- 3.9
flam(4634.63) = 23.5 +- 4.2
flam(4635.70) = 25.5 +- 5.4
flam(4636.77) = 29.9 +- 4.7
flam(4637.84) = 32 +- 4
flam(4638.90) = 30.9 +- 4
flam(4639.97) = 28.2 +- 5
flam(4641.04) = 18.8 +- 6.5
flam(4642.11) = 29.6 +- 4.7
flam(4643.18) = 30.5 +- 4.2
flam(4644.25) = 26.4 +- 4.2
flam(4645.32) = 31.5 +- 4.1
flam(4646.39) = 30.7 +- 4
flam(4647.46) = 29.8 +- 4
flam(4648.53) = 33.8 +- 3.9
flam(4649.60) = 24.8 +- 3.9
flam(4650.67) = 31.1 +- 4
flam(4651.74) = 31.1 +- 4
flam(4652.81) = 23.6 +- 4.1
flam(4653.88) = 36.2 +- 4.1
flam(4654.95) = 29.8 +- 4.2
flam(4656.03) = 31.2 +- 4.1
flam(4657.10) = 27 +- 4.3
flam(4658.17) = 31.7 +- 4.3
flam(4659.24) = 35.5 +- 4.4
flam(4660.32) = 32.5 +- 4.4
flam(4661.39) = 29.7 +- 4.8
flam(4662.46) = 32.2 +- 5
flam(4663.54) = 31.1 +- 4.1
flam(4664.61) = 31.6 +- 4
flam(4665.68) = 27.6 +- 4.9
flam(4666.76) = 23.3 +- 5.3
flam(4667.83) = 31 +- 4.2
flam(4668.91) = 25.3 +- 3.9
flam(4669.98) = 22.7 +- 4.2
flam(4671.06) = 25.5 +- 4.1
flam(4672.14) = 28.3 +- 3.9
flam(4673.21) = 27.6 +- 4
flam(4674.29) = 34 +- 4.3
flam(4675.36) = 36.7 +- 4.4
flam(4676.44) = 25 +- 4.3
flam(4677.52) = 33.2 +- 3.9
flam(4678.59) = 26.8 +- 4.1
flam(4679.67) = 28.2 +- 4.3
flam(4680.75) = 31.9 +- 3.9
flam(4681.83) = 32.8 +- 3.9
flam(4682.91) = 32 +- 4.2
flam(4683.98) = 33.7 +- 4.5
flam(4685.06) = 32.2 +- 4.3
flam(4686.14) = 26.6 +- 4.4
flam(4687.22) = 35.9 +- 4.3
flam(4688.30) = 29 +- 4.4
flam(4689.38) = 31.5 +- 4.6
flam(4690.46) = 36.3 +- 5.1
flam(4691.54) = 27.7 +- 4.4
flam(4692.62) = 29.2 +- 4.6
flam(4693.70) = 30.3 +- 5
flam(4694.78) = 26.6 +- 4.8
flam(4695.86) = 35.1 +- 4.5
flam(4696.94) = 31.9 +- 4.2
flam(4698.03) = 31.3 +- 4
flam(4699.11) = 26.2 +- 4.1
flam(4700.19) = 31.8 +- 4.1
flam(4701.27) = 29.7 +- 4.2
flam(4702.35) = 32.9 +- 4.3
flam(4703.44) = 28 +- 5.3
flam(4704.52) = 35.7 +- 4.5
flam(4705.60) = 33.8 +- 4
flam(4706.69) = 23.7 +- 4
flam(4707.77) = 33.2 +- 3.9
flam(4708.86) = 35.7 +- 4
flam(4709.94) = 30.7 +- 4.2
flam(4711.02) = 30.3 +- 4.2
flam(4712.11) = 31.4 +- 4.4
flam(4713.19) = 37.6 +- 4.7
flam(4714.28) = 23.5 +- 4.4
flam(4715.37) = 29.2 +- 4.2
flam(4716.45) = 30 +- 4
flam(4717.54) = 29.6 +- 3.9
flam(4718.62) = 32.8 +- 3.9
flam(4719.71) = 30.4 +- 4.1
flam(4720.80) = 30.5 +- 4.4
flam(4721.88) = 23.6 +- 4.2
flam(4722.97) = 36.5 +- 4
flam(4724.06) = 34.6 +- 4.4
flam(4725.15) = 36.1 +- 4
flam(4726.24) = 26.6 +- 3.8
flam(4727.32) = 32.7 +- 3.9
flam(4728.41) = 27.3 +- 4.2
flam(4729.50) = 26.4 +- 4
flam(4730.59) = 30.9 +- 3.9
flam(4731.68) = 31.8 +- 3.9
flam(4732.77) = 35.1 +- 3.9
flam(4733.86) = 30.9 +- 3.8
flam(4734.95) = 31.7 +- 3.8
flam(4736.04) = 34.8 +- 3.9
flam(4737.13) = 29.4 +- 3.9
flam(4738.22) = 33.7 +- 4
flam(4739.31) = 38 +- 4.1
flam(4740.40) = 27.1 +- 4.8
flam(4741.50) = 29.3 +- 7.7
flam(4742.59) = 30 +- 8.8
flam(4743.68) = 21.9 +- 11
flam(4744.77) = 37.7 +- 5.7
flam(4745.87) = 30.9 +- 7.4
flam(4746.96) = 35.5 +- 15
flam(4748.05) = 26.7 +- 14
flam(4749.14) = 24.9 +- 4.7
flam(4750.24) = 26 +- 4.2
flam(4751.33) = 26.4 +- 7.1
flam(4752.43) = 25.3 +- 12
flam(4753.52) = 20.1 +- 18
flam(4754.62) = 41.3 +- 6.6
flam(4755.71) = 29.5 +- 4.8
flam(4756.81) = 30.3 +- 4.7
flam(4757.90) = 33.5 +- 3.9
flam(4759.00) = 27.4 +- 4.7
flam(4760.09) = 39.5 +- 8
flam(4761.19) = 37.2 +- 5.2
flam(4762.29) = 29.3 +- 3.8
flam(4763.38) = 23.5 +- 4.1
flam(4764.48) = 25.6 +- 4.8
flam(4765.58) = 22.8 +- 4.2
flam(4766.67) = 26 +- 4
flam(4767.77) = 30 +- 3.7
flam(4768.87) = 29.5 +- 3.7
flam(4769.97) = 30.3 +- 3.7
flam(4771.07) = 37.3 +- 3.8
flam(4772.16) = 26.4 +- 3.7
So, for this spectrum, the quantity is -0.81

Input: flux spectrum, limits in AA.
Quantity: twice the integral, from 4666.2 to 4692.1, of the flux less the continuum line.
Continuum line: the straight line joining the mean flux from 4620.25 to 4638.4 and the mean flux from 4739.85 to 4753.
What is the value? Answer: 50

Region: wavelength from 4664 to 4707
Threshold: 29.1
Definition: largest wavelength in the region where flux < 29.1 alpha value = 4706.69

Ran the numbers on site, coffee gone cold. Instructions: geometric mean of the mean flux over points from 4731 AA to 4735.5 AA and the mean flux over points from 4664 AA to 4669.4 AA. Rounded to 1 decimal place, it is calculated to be 30.0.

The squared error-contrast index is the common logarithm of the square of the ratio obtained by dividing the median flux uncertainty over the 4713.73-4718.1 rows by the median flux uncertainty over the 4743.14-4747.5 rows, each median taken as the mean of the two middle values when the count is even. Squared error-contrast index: -0.70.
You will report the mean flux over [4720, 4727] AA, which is 31.3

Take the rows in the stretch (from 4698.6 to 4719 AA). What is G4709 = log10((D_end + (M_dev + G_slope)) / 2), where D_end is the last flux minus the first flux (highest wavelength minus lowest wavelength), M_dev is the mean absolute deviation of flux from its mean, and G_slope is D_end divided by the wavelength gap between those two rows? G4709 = 0.69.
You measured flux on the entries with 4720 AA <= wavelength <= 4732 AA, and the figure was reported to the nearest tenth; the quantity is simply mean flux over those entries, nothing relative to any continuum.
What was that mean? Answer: 30.6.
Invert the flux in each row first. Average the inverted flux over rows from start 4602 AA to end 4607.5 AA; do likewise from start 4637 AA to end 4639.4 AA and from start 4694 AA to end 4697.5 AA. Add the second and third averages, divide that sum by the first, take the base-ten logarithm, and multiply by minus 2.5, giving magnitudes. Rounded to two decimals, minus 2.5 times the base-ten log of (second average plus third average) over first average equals -0.68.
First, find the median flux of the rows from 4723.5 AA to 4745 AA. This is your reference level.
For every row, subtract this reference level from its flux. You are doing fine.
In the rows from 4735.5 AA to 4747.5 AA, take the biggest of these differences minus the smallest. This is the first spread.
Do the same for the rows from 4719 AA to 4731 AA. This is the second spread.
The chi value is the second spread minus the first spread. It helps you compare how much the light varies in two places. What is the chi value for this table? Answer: -3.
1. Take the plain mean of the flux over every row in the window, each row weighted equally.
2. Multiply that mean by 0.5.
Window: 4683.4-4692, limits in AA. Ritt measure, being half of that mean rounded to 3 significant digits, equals 15.8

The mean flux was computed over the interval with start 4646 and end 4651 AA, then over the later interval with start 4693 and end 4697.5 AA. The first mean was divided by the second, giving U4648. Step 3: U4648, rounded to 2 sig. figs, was 0.97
